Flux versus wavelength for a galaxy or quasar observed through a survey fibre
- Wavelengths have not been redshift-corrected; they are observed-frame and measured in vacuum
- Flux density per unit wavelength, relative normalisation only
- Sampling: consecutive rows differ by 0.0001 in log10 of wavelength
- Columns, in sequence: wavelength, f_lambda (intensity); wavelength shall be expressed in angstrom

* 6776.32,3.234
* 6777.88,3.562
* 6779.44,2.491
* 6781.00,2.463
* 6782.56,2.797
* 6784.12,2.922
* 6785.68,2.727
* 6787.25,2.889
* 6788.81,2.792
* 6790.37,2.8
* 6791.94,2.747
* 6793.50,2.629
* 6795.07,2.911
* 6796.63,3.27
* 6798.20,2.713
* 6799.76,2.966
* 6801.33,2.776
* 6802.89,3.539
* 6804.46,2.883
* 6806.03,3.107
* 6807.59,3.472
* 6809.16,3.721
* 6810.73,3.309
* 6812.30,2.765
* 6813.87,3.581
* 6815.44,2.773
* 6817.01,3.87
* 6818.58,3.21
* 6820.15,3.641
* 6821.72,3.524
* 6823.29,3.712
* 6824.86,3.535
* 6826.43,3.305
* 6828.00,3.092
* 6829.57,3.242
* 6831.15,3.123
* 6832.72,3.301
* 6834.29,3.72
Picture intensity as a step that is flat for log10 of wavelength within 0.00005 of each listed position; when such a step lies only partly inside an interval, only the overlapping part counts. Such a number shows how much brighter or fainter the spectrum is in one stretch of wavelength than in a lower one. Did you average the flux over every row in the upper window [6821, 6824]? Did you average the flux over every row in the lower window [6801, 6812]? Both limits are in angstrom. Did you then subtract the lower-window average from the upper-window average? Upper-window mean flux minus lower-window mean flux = 0.36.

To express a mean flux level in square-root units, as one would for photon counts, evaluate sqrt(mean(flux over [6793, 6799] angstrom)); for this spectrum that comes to 1.70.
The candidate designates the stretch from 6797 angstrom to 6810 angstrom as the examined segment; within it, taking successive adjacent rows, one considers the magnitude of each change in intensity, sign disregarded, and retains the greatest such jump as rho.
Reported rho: 0.76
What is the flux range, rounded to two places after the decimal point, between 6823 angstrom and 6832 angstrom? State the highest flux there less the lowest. 0.62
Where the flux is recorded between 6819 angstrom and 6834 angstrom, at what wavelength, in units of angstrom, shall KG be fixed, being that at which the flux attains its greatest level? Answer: 6823.29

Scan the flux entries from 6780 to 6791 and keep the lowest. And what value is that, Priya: 2.463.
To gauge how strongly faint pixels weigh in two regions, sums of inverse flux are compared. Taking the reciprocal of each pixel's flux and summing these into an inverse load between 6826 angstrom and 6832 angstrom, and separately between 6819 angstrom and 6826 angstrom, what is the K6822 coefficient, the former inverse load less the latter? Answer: 0.14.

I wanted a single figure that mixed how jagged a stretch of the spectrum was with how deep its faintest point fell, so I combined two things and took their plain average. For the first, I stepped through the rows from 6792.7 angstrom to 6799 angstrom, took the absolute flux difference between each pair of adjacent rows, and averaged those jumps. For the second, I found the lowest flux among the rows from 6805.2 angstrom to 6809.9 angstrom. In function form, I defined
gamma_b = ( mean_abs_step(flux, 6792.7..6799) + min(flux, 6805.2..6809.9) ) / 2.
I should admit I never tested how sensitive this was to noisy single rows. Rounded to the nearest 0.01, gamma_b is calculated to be 1.75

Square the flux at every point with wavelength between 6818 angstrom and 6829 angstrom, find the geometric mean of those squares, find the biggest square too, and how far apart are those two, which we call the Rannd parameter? 2.1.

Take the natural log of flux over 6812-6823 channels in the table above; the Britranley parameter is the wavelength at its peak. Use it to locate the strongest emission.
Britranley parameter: 6817.01 angstrom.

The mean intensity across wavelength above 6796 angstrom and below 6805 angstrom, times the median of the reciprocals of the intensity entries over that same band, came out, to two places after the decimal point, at 1.03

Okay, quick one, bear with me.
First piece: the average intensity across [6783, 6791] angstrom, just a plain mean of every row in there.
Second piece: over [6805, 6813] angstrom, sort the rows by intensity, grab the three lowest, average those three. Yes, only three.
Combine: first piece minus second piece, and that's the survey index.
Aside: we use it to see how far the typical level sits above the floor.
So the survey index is -0.23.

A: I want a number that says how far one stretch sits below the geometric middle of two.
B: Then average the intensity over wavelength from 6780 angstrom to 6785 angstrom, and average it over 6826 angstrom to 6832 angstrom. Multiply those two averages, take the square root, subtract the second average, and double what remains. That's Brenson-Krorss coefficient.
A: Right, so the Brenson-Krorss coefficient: -0.48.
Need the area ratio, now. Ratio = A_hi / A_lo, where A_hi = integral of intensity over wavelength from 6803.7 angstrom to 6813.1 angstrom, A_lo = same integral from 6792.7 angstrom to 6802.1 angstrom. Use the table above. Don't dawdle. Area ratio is 1.12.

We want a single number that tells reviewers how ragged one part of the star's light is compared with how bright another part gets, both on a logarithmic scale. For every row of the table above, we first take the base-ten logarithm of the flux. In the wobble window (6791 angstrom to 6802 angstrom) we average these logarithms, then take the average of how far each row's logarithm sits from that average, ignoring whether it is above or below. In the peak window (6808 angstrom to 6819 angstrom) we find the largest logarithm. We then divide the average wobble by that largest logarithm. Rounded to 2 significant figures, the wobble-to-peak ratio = 0.041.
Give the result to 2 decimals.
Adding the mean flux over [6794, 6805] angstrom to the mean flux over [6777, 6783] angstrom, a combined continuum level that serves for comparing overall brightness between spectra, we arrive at 5.84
